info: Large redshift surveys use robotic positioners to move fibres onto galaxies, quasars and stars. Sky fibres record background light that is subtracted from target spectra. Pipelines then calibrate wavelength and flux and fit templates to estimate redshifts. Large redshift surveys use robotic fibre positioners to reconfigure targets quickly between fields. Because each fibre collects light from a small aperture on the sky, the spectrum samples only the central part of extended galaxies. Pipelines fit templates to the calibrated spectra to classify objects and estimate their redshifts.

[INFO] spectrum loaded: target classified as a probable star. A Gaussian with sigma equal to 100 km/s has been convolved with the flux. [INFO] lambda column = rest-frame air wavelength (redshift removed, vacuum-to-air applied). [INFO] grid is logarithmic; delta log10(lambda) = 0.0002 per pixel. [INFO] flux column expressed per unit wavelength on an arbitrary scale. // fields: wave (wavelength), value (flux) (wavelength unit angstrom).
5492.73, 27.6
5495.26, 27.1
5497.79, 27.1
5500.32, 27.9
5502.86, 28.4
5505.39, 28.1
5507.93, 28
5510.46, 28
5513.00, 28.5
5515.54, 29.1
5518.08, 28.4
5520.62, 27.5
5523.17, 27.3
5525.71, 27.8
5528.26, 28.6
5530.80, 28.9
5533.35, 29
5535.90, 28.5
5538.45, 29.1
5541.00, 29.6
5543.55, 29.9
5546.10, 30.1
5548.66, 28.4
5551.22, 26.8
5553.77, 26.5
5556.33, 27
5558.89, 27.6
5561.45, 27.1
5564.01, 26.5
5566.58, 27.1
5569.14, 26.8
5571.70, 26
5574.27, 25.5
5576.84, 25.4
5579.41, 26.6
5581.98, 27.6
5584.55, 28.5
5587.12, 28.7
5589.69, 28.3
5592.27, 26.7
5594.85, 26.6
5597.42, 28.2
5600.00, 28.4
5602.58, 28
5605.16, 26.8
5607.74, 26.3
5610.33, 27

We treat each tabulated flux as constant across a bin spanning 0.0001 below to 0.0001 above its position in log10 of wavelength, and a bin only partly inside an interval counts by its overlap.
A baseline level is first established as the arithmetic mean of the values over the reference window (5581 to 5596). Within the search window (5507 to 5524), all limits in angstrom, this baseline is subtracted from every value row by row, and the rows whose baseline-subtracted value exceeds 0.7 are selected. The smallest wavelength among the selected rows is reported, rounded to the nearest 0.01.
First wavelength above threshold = 5513.00 angstrom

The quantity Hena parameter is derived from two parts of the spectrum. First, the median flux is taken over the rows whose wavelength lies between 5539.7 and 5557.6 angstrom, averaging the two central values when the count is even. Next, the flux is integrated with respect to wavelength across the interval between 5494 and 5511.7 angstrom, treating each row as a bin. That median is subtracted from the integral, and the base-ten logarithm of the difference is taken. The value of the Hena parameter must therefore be 2.67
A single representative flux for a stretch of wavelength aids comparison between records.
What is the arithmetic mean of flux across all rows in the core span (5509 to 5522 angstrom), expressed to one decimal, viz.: 28.3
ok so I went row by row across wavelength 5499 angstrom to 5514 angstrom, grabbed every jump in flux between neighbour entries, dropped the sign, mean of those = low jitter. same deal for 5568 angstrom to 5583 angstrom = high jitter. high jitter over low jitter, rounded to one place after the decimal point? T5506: 2.6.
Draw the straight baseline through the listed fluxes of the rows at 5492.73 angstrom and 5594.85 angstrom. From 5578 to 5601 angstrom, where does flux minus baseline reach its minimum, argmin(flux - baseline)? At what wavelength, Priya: 5579.41 angstrom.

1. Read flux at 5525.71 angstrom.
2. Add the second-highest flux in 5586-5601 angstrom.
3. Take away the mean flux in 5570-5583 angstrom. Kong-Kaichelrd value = 30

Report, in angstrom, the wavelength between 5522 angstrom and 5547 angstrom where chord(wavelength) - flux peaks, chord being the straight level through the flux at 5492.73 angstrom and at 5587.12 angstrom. 5523.17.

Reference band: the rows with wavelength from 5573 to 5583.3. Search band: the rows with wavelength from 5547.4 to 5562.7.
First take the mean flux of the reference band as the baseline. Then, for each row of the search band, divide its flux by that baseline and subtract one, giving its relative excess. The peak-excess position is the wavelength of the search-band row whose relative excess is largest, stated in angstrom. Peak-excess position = 5548.66 angstrom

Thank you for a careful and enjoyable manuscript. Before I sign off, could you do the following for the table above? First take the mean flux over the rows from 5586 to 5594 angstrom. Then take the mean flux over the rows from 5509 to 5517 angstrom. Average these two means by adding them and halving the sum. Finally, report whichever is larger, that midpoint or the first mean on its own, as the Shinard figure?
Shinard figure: 28.2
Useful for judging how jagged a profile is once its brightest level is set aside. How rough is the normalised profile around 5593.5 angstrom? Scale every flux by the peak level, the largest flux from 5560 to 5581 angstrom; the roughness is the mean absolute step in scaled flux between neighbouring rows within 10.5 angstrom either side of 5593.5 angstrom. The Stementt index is 0.024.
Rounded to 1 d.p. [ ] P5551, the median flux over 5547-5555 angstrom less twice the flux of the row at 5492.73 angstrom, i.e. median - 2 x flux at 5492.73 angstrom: -28.4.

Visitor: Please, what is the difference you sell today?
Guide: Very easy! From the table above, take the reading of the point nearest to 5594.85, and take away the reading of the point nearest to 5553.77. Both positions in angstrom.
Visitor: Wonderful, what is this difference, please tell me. 0.10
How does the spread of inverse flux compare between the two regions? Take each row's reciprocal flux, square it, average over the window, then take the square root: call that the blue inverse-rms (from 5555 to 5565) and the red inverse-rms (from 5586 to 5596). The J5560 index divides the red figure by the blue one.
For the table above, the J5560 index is 0.98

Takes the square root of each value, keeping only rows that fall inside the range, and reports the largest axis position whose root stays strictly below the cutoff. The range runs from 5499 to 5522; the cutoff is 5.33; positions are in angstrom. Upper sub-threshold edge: 5520.62 angstrom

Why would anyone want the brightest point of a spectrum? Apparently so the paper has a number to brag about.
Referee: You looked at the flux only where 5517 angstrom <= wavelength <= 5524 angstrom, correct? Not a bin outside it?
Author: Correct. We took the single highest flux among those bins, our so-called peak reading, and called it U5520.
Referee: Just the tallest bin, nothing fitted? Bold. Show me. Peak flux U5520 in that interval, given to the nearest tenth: 28.4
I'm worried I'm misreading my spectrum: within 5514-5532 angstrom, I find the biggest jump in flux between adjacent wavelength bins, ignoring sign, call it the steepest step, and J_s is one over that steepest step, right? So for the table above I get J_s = 1.1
